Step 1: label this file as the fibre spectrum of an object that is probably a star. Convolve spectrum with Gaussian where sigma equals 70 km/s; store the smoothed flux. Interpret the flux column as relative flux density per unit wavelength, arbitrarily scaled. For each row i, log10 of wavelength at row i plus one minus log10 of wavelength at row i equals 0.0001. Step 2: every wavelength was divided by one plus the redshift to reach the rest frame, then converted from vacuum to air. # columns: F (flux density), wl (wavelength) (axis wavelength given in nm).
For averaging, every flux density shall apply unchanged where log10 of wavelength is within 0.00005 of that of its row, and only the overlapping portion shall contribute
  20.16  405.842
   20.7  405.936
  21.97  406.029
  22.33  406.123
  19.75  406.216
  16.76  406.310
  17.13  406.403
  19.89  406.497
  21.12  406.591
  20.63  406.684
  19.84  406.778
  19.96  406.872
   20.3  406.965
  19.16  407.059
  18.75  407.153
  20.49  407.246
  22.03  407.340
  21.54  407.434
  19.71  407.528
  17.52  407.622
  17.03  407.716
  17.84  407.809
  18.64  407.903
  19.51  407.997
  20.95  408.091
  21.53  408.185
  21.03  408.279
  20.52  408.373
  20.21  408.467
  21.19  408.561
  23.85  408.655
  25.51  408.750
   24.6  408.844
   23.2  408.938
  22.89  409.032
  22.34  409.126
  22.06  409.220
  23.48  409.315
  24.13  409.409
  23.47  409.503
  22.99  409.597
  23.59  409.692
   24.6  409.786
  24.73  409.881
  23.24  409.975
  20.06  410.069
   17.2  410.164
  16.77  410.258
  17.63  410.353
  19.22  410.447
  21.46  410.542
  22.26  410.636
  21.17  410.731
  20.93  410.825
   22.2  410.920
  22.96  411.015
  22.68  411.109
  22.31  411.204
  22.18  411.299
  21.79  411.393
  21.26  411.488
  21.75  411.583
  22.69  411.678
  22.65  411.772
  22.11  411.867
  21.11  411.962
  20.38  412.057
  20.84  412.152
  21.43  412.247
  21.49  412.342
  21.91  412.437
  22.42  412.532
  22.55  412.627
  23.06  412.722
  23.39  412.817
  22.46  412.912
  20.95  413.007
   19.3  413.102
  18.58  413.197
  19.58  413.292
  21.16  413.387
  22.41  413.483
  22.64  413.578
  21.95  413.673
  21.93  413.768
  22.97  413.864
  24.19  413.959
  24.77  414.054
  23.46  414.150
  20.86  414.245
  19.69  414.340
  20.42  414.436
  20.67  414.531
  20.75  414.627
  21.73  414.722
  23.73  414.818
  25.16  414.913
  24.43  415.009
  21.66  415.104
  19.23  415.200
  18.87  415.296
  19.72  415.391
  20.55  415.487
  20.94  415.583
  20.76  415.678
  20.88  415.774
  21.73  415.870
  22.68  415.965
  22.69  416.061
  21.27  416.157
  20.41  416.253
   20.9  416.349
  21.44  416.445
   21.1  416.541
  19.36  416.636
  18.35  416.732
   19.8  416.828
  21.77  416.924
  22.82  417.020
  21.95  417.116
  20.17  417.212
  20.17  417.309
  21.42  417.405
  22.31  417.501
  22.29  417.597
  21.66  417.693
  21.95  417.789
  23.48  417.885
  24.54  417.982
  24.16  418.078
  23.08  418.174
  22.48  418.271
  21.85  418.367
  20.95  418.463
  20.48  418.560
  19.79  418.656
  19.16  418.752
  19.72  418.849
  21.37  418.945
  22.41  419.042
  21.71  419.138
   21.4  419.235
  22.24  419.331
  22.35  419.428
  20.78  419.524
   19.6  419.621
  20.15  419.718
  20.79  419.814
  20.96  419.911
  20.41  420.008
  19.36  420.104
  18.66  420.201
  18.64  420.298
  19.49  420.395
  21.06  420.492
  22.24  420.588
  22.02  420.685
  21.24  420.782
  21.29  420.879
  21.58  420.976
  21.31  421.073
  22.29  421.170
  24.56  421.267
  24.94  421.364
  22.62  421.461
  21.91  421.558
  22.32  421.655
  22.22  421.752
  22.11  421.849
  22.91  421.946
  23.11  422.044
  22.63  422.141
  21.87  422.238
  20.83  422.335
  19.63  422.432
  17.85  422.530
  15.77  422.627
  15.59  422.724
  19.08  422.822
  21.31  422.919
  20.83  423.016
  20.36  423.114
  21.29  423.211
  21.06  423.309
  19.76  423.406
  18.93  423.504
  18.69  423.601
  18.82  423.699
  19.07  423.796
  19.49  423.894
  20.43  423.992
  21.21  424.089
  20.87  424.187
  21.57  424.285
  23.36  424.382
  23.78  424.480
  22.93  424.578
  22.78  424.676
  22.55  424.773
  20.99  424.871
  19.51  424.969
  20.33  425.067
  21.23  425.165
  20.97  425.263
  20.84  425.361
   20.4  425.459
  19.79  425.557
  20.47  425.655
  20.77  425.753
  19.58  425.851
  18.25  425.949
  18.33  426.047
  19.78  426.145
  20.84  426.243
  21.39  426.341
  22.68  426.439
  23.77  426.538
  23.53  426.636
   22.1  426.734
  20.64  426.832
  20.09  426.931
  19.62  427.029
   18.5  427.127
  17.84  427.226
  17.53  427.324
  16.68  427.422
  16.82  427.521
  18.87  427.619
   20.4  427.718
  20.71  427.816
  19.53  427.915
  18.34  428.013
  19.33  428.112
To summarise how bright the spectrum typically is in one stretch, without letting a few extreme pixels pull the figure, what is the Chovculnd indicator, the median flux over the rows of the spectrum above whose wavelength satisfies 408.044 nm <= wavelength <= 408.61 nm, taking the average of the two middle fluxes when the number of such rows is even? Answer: 21.0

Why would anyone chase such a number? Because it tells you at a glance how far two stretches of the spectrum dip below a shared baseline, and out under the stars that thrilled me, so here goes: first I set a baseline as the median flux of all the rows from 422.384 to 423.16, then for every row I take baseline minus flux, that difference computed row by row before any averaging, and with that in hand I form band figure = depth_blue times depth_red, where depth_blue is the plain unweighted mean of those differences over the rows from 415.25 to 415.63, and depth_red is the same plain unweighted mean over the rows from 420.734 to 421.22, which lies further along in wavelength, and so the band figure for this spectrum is 1.5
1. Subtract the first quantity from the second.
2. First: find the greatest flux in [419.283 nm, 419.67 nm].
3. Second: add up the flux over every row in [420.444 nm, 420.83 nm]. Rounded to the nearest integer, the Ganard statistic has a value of 64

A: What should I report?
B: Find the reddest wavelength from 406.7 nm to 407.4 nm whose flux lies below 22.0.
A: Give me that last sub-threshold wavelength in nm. 407.246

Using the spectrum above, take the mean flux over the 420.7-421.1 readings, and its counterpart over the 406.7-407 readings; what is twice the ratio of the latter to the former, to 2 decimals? 1.88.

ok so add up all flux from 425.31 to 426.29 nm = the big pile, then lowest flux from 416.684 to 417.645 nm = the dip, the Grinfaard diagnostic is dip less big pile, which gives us -181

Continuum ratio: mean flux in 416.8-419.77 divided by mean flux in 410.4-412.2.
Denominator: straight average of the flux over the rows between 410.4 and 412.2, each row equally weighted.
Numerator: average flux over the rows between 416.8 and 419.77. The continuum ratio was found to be 0.994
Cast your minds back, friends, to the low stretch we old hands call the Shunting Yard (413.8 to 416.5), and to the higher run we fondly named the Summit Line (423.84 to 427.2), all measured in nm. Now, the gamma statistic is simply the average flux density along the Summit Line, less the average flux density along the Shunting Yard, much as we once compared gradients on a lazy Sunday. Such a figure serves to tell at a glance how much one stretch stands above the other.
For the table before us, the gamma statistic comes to -0.7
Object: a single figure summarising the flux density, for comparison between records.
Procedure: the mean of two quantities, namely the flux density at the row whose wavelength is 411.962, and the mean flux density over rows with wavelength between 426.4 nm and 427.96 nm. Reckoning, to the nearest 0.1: 20.5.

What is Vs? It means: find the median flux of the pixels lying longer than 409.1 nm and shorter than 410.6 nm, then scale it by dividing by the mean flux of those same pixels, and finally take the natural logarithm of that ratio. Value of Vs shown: 0.044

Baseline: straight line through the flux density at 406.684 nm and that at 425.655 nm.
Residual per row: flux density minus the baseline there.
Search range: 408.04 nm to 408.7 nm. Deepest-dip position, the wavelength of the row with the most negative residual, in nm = 408.467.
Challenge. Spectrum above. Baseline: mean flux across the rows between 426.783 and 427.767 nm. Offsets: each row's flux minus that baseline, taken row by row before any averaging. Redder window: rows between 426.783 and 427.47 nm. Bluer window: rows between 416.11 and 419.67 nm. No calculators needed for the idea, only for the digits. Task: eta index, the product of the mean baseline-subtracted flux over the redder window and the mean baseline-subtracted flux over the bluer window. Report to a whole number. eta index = 0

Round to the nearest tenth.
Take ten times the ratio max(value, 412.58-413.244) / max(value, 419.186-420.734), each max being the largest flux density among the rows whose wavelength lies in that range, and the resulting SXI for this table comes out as 10.5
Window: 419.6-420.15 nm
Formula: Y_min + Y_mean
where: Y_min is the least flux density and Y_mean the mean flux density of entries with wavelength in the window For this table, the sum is 39.6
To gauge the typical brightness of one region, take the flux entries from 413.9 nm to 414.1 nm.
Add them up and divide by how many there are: 24.5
